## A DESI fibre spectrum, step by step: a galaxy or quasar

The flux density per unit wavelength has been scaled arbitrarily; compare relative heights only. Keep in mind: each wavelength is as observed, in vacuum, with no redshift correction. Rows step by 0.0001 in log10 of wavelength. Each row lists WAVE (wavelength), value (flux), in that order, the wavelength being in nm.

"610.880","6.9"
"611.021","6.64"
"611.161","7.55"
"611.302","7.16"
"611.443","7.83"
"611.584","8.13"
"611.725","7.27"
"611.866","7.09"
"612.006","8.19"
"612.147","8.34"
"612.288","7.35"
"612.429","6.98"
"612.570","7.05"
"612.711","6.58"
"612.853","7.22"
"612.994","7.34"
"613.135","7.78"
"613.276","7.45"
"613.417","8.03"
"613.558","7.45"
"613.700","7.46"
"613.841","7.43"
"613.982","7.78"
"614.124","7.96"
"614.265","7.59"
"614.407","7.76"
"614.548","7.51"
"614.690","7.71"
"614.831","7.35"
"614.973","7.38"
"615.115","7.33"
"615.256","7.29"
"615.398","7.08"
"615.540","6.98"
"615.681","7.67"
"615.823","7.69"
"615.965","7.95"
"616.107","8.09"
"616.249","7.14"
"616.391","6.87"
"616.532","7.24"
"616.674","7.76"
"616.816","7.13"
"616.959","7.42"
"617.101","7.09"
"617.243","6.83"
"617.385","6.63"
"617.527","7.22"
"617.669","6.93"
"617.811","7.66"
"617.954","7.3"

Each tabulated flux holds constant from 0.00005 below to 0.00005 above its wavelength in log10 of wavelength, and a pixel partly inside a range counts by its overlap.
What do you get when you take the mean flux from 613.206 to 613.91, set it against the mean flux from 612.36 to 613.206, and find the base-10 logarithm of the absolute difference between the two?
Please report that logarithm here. -0.39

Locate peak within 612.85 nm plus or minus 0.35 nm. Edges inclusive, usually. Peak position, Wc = 613.135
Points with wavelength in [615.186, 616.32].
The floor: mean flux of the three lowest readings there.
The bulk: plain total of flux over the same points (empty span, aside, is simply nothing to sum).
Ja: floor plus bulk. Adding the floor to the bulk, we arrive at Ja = 67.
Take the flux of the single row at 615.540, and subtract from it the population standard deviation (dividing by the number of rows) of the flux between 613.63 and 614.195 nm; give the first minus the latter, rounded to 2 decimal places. 6.76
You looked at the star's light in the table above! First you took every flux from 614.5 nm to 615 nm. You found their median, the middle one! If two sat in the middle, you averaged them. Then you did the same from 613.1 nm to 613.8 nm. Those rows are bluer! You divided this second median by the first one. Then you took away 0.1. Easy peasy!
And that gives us 0.90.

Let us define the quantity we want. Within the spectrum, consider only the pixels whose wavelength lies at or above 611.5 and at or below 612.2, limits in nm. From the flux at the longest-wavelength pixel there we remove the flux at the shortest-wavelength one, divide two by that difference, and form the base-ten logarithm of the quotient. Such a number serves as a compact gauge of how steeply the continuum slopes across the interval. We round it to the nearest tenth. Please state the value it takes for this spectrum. 1.0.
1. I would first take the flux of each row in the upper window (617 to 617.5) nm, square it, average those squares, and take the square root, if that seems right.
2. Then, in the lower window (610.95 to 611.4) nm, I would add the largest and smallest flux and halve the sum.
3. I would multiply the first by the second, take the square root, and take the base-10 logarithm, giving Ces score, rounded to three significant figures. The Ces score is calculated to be 0.843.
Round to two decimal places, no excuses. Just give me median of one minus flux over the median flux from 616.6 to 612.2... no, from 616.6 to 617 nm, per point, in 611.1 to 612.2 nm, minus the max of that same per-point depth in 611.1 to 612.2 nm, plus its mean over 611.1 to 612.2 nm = -0.12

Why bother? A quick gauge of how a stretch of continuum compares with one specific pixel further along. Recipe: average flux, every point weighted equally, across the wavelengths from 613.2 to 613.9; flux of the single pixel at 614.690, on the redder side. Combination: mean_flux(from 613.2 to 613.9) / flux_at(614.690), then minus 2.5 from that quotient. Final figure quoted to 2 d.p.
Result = -1.52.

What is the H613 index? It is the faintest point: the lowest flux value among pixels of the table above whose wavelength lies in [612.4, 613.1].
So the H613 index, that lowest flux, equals 6.58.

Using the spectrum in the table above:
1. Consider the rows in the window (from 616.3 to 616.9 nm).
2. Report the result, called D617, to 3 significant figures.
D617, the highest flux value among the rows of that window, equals 7.76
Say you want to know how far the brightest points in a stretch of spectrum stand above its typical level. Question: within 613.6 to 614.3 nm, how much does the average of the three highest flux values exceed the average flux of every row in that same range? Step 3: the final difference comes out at 0.1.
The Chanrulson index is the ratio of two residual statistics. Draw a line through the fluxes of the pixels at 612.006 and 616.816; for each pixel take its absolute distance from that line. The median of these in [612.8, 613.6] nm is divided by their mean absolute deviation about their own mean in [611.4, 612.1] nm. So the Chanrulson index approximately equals 1.1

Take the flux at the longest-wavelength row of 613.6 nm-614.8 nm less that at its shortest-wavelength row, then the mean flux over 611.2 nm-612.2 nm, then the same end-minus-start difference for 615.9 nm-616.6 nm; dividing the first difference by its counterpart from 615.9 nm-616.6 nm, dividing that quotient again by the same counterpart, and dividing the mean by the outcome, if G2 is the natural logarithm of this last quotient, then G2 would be 2.7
